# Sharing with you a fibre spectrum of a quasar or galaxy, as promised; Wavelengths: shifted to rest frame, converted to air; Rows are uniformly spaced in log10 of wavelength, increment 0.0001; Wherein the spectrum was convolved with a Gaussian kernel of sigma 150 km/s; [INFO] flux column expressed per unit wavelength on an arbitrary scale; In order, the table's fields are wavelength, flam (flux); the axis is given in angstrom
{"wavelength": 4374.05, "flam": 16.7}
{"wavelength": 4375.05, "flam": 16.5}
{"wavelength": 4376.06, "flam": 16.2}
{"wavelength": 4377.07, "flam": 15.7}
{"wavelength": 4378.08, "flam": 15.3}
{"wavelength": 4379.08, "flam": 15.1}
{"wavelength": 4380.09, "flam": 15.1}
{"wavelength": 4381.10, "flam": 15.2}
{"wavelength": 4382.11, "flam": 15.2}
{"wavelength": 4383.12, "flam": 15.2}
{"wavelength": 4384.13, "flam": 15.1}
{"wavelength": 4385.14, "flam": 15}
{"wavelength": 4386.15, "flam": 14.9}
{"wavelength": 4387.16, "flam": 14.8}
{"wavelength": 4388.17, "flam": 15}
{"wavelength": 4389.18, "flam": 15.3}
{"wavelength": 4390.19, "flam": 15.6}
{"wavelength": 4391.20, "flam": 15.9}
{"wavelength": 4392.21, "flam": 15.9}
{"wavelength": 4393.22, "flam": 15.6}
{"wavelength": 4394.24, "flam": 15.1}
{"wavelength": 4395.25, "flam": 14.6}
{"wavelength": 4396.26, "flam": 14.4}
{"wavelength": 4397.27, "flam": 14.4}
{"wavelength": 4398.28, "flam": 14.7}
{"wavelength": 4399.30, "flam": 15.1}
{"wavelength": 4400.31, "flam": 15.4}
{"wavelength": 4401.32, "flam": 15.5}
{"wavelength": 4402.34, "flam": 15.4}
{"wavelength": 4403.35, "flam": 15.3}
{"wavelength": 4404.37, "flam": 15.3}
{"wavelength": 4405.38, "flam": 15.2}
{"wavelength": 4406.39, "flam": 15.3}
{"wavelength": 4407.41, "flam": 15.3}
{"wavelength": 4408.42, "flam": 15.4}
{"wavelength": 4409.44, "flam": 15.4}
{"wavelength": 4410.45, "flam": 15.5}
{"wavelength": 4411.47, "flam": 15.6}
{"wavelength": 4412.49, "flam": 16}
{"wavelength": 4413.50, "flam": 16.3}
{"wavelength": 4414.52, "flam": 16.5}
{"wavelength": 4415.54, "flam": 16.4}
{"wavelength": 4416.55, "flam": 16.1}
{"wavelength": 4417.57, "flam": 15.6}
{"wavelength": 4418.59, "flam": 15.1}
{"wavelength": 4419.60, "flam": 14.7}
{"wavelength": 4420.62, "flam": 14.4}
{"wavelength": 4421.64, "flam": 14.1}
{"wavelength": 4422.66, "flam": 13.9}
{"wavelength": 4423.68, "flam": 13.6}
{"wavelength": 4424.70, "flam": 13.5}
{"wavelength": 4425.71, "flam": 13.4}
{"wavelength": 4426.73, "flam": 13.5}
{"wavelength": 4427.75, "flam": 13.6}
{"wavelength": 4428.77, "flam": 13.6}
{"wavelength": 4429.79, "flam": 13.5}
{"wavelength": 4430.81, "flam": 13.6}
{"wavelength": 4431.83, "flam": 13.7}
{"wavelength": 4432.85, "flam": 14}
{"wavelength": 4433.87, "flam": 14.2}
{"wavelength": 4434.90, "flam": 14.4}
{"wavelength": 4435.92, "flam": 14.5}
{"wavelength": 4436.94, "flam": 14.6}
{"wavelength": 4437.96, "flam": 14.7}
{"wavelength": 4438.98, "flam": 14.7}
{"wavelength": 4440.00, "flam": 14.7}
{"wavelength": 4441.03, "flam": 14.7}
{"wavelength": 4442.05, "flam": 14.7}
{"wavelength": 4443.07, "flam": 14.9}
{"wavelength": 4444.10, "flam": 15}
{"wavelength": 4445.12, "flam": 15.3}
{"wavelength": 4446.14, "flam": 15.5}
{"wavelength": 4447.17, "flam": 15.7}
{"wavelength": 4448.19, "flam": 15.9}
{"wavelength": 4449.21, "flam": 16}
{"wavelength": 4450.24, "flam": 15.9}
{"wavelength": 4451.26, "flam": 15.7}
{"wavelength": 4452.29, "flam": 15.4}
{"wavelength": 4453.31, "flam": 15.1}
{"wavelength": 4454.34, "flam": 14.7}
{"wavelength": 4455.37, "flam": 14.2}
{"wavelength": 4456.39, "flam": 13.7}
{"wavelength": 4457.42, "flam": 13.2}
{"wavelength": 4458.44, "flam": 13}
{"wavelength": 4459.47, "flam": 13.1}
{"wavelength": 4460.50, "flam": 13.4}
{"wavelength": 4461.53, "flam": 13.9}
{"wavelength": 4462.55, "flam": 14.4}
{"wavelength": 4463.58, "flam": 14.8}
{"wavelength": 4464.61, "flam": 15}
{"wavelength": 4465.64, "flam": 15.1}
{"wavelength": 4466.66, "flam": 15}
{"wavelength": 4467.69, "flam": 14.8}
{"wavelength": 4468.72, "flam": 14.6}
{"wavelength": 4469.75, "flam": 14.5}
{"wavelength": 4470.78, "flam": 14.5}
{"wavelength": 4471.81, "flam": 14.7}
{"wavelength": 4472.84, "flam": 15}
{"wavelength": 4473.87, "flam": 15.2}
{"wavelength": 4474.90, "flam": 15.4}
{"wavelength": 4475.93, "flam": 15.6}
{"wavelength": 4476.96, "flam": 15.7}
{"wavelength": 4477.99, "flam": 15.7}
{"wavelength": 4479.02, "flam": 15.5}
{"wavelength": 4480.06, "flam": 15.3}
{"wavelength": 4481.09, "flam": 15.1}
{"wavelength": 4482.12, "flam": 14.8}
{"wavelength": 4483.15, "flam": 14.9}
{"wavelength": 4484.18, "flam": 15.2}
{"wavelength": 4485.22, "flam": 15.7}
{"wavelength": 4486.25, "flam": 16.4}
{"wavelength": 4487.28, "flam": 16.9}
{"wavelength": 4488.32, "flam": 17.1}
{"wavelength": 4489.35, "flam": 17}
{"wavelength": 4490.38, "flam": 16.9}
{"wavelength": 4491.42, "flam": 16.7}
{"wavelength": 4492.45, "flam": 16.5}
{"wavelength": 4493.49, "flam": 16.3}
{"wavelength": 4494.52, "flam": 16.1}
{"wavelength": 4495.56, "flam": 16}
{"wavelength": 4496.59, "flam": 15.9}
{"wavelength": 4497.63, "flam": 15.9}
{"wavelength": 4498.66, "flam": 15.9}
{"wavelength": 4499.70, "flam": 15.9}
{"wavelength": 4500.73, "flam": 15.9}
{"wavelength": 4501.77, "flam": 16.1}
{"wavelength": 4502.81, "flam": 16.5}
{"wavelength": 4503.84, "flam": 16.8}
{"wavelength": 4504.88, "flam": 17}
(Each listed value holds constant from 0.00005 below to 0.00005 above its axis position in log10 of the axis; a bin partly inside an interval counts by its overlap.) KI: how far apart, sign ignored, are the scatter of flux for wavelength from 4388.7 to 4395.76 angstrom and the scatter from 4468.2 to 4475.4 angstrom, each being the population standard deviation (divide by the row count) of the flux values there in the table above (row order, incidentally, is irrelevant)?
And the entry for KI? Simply 0.10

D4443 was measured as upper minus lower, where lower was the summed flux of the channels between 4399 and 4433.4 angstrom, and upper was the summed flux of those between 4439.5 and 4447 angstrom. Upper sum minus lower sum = -400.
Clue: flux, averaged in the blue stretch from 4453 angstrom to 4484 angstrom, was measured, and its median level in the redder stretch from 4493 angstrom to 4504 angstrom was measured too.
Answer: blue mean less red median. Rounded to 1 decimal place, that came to -1.3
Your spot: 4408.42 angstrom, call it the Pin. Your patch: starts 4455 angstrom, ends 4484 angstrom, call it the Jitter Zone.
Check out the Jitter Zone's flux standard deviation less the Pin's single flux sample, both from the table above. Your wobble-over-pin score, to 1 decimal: -14.6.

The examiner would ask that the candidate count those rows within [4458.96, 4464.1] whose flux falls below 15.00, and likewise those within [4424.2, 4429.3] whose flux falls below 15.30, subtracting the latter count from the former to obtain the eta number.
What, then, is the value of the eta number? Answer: 0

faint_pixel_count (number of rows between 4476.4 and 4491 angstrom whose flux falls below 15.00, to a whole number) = 2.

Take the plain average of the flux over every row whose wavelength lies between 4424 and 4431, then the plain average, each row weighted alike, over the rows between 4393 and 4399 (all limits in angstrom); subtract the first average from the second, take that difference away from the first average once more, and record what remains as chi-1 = 12.3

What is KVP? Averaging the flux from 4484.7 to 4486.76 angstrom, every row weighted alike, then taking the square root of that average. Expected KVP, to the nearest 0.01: 4.01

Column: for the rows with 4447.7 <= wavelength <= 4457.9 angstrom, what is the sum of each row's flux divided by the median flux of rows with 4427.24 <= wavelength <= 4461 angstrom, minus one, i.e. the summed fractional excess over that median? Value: 0.2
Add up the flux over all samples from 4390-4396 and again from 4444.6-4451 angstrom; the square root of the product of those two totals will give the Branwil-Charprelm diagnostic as 93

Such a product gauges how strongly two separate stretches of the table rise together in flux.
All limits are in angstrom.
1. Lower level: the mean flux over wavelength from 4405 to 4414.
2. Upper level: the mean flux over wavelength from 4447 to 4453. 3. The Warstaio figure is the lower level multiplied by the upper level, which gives 245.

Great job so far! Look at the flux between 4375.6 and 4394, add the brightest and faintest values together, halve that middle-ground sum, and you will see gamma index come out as 15.5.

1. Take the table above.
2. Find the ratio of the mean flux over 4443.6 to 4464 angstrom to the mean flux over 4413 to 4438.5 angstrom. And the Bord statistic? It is 1.02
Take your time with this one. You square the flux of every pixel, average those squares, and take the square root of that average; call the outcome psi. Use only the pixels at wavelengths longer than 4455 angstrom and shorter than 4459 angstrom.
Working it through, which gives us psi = 13.5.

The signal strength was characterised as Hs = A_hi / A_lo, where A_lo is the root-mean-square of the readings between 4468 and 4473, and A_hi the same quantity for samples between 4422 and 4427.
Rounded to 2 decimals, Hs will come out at 0.93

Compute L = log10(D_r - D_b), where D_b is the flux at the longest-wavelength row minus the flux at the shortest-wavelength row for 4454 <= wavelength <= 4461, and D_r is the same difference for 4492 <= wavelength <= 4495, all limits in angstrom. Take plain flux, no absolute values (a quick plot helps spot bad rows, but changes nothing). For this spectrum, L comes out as -0.05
